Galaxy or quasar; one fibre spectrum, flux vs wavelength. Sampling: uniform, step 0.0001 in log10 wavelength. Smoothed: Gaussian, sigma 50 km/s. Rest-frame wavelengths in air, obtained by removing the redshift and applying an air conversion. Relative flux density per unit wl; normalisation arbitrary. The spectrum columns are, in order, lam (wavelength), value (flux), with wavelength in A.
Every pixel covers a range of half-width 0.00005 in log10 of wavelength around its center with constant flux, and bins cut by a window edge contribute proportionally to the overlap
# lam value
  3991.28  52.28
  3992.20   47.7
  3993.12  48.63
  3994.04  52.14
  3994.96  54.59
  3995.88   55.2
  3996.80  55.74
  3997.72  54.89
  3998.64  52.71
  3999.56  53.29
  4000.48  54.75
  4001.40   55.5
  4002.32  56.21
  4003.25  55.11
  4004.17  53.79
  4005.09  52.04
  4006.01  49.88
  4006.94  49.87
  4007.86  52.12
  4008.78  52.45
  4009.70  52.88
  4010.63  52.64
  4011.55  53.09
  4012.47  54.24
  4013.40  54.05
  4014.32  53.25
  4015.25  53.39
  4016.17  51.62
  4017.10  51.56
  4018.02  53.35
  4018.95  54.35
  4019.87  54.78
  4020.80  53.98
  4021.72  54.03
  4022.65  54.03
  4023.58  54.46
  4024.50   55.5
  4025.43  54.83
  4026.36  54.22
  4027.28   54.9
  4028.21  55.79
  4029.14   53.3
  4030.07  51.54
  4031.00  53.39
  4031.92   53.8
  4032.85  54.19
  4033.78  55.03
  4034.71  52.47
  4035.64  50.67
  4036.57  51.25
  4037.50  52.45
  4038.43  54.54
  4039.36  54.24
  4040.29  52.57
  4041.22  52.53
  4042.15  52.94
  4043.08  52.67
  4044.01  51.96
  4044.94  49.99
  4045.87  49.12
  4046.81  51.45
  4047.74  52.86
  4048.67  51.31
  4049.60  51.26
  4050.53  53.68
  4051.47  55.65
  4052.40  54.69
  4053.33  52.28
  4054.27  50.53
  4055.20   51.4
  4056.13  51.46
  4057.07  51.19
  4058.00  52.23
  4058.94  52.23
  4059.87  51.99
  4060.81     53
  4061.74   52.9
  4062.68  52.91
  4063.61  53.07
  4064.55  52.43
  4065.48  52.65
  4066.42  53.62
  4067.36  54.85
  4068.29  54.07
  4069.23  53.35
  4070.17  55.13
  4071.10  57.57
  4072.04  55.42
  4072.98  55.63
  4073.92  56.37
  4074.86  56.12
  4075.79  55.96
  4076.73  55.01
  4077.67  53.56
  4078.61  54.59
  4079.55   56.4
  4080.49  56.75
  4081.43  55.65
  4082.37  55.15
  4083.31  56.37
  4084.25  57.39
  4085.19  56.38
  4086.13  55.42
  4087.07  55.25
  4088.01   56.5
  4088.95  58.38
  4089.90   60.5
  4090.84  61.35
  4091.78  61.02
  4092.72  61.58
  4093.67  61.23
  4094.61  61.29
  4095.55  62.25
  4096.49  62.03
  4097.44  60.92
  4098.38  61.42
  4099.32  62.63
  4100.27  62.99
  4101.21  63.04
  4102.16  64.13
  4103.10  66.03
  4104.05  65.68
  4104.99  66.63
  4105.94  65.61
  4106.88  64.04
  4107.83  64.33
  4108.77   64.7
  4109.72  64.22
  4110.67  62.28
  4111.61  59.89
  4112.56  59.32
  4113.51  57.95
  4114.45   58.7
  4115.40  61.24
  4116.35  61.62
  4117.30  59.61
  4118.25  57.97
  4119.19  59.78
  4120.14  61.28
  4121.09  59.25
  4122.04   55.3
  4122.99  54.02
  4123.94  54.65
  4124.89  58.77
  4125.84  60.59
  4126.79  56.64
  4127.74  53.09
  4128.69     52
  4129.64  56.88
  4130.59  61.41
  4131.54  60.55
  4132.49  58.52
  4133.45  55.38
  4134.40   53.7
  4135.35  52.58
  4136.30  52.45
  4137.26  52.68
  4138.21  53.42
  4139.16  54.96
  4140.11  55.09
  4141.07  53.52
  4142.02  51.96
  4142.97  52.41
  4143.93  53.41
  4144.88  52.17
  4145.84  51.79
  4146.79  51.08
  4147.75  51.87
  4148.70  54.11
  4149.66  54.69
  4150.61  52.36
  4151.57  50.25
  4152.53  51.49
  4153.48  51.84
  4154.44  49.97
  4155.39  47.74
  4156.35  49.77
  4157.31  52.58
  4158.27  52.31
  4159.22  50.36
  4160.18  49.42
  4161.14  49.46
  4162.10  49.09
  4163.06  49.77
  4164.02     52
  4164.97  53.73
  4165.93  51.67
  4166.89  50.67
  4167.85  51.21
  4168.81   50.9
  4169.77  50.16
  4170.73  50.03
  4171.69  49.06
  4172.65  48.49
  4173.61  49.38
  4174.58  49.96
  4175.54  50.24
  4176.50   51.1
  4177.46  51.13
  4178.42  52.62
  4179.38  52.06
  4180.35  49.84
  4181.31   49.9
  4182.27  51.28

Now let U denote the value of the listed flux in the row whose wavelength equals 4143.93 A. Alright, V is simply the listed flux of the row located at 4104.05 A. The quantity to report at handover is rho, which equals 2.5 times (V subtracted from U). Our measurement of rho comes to -31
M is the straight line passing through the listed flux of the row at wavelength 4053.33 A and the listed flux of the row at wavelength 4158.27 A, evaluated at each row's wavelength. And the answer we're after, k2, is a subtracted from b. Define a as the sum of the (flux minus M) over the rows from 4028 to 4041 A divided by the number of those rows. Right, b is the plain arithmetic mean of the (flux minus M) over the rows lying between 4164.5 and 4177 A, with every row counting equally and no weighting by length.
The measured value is -3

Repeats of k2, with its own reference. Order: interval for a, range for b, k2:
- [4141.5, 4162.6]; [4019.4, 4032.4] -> 3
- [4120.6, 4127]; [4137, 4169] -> -5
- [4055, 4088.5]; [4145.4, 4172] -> -3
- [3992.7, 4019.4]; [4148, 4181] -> -2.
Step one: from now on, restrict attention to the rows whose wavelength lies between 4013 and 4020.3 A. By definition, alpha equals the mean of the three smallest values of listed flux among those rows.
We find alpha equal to 52.1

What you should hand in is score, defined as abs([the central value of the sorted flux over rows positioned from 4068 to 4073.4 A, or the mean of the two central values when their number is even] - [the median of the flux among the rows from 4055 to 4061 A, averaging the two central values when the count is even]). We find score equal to 3.3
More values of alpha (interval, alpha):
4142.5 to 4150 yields 51.6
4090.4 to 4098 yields 61.1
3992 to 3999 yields 49.5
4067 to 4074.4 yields 54.1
